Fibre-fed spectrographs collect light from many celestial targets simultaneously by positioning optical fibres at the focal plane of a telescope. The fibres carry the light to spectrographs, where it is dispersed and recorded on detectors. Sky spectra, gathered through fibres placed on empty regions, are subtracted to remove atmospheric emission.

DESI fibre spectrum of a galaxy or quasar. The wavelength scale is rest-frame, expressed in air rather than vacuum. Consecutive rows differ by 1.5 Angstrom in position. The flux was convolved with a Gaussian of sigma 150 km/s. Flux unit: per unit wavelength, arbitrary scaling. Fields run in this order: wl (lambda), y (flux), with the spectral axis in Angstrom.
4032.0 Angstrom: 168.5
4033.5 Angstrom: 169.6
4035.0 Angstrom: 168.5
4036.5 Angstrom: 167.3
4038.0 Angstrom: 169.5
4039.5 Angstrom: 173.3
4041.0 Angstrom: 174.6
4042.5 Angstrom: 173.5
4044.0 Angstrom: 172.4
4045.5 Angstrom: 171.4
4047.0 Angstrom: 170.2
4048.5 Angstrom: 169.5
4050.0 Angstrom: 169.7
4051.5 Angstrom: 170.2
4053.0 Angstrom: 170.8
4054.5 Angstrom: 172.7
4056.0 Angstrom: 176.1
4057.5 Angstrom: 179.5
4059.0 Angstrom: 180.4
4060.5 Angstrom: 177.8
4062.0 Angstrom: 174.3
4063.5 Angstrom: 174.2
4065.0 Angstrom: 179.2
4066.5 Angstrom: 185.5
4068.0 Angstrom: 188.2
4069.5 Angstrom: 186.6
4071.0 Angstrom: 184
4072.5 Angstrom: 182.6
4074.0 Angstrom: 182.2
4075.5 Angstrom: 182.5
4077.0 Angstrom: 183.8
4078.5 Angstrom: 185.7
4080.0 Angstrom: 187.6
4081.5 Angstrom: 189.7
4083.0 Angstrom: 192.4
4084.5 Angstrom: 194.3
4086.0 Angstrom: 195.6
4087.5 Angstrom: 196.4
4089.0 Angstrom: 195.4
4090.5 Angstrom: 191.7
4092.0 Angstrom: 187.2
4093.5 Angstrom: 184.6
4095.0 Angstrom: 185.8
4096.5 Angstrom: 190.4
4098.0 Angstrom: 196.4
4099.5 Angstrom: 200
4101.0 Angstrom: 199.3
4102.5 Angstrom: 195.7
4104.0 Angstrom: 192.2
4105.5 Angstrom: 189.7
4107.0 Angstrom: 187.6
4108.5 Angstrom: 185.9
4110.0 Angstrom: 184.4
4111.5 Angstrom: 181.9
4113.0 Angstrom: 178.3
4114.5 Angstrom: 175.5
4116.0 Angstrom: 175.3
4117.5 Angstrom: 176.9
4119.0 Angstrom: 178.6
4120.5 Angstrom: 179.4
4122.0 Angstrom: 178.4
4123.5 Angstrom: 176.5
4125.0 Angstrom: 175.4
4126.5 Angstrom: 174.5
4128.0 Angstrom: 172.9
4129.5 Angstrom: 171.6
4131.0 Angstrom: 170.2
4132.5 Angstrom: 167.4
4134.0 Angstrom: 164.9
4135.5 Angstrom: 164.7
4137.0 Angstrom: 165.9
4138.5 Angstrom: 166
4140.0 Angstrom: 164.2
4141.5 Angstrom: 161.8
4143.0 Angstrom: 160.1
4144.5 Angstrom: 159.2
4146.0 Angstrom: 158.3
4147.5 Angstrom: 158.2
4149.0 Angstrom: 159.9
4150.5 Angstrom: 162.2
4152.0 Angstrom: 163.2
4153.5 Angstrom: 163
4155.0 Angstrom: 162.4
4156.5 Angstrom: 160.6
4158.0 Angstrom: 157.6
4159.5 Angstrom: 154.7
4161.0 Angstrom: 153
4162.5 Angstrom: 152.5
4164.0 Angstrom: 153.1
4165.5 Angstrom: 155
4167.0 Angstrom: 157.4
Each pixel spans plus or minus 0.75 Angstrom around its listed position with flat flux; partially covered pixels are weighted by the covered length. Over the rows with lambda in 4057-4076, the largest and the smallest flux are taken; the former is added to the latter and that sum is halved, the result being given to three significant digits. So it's 181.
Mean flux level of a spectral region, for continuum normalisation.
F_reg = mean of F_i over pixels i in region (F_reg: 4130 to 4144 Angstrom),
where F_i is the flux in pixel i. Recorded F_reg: 165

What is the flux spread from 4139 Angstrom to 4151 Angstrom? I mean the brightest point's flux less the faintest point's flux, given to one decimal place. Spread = 6.0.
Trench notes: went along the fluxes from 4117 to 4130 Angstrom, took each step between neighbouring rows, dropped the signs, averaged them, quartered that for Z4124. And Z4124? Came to 0.32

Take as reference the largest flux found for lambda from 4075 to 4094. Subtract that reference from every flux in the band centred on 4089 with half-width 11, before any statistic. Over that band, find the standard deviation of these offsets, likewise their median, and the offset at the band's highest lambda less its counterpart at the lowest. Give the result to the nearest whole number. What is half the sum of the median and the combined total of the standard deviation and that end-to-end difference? 7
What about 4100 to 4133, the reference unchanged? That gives -21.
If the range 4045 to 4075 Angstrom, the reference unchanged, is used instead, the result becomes -1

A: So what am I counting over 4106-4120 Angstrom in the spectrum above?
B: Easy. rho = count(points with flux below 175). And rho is 0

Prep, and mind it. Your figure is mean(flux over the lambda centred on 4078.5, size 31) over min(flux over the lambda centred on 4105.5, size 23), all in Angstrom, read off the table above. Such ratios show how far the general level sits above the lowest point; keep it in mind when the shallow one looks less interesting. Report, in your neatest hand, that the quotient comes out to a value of 1.07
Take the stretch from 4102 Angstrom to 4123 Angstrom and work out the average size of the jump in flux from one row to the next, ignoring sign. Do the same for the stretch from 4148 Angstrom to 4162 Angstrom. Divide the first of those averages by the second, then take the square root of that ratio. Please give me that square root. 1.08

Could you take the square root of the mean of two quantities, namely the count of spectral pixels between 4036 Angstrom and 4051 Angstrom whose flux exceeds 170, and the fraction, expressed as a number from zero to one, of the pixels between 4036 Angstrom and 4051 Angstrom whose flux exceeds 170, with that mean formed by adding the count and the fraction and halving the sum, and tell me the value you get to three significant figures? 1.82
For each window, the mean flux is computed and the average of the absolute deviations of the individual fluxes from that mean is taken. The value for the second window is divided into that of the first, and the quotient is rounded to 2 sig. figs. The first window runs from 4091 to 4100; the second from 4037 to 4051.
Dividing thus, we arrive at 3.0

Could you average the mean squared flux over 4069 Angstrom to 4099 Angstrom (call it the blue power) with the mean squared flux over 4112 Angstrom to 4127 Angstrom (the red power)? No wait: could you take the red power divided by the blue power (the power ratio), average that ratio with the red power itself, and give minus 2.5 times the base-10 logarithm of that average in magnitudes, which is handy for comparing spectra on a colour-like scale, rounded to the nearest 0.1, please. -10.5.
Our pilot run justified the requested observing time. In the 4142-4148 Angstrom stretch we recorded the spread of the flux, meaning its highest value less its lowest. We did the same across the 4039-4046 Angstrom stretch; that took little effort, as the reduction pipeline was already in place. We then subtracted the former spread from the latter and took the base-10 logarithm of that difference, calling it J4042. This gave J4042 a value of 0.11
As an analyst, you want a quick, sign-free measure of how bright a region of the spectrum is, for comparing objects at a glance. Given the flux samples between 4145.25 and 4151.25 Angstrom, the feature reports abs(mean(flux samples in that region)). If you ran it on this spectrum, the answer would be 160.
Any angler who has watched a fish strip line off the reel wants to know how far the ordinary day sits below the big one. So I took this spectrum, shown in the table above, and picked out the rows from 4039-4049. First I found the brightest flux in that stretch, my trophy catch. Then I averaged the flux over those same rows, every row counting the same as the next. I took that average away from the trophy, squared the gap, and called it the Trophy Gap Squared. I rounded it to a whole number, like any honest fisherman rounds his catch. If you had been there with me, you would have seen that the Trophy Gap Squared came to 6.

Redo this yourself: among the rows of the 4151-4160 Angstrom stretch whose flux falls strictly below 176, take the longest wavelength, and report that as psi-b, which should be 4159.5 Angstrom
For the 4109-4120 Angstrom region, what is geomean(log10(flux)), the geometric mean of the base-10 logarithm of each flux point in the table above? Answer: 2.252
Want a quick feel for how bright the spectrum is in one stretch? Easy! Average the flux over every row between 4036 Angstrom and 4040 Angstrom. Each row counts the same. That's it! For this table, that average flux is 170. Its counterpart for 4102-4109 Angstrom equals 190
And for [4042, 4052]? 171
